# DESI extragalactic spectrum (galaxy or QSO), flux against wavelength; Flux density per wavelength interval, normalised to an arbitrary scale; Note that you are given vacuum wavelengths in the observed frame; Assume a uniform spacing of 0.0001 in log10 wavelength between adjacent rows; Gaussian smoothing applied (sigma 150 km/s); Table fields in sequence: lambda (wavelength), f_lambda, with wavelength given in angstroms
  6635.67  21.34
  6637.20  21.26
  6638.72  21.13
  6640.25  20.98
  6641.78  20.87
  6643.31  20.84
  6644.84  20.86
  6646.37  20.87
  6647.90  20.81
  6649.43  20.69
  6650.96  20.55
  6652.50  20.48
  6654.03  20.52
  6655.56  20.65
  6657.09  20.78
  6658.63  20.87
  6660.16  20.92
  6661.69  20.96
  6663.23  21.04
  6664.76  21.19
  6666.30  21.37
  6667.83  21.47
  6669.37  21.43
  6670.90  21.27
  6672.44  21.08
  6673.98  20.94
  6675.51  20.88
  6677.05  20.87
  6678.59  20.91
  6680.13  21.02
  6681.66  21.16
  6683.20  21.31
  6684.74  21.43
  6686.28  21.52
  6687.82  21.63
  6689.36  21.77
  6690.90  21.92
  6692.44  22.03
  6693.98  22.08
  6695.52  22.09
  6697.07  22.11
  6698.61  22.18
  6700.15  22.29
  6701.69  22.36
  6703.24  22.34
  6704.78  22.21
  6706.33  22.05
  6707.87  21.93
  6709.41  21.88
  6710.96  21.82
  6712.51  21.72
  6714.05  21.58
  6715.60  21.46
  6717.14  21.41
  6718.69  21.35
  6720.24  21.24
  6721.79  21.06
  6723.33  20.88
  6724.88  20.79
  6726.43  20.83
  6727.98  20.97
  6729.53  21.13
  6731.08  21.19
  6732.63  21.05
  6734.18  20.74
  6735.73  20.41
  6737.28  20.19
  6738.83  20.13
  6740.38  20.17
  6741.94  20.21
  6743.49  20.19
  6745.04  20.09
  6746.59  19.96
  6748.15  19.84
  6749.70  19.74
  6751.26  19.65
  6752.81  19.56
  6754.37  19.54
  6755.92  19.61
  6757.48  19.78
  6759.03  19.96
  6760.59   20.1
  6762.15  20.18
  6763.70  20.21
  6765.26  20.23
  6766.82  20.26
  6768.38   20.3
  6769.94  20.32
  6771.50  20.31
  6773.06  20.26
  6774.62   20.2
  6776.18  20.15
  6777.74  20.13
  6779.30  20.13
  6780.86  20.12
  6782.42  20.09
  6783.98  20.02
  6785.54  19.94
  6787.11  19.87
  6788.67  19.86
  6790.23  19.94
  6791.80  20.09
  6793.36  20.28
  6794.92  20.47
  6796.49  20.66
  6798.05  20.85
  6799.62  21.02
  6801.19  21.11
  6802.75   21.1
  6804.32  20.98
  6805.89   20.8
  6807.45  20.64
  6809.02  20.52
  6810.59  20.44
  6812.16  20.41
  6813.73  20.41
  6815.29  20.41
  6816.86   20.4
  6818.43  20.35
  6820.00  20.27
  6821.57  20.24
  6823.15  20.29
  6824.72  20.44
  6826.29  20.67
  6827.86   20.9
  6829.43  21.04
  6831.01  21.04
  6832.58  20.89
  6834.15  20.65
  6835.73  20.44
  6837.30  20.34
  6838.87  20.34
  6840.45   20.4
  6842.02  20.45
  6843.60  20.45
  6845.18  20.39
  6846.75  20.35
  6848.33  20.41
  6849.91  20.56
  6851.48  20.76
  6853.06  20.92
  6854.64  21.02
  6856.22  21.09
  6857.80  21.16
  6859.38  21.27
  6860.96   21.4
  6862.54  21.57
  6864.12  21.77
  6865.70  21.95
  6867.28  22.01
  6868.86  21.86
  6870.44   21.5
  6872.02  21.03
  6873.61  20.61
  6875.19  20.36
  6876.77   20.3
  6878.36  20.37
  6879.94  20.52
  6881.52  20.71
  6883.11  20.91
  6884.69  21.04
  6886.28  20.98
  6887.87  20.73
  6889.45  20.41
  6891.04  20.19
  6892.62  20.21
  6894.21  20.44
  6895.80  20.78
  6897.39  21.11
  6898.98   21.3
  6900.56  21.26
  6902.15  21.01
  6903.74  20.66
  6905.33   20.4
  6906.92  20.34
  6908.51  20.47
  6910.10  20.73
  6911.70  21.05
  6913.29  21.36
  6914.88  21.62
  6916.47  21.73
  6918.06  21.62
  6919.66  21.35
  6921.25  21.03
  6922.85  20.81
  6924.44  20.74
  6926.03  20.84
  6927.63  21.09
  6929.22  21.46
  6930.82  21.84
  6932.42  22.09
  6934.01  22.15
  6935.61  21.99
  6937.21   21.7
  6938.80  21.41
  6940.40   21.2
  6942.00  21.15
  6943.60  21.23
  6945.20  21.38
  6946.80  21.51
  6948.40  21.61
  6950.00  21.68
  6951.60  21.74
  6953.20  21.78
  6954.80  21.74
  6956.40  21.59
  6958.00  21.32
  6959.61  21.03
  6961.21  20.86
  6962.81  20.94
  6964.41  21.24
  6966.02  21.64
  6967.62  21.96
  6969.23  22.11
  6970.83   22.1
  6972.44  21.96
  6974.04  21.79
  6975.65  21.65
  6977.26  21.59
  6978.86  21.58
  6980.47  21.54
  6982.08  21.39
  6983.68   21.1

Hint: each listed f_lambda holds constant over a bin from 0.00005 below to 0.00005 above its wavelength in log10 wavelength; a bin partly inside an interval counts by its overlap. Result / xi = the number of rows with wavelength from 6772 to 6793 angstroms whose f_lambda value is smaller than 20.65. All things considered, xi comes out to 13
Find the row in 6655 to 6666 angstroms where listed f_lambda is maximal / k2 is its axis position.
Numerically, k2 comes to 6664.76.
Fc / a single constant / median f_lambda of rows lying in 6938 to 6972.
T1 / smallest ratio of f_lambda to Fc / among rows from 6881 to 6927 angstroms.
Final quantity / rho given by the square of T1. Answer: 0.881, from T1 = 0.939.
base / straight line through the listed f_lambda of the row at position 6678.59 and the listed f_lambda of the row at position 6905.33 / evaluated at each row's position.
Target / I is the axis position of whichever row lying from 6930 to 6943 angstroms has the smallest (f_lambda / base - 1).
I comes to 6942.00 angstroms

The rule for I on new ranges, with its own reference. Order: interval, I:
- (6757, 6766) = 6757.48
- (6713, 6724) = 6723.33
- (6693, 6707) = 6706.33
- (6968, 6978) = 6977.26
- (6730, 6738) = 6737.28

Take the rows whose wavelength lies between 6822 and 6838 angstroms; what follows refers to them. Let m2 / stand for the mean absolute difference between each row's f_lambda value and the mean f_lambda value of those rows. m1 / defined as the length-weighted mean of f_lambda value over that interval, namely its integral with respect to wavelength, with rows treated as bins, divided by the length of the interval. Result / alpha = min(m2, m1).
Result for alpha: 0.24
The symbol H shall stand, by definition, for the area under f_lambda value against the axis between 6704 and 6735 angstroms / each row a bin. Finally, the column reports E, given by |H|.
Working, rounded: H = 662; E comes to 662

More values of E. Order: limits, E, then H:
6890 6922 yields 670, 670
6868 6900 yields 665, 665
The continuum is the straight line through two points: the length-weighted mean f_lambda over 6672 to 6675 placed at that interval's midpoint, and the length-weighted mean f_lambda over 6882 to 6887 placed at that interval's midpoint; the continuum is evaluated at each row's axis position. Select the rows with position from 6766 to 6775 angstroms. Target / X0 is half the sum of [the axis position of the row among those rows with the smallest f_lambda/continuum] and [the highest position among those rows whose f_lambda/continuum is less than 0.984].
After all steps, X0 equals 6774.6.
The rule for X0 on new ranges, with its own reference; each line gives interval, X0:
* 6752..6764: 6759.0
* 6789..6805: 6792.6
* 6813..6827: 6823.1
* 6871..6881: 6878.4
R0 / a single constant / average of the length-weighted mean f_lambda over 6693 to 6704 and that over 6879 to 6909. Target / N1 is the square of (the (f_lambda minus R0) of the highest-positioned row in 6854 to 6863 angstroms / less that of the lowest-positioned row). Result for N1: 0.30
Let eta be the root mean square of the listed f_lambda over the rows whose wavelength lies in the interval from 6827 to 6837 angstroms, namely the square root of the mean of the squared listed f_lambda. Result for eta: 20.8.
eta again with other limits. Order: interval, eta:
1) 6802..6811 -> 20.7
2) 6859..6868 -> 21.7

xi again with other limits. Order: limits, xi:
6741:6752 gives 7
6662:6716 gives 0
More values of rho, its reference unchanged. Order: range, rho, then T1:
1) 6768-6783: 0.872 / 0.934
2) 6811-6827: 0.885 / 0.941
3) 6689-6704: 1.024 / 1.012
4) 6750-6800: 0.825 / 0.908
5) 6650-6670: 0.907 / 0.952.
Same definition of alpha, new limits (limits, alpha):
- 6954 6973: 0.39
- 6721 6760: 0.48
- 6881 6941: 0.42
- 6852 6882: 0.46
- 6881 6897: 0.26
